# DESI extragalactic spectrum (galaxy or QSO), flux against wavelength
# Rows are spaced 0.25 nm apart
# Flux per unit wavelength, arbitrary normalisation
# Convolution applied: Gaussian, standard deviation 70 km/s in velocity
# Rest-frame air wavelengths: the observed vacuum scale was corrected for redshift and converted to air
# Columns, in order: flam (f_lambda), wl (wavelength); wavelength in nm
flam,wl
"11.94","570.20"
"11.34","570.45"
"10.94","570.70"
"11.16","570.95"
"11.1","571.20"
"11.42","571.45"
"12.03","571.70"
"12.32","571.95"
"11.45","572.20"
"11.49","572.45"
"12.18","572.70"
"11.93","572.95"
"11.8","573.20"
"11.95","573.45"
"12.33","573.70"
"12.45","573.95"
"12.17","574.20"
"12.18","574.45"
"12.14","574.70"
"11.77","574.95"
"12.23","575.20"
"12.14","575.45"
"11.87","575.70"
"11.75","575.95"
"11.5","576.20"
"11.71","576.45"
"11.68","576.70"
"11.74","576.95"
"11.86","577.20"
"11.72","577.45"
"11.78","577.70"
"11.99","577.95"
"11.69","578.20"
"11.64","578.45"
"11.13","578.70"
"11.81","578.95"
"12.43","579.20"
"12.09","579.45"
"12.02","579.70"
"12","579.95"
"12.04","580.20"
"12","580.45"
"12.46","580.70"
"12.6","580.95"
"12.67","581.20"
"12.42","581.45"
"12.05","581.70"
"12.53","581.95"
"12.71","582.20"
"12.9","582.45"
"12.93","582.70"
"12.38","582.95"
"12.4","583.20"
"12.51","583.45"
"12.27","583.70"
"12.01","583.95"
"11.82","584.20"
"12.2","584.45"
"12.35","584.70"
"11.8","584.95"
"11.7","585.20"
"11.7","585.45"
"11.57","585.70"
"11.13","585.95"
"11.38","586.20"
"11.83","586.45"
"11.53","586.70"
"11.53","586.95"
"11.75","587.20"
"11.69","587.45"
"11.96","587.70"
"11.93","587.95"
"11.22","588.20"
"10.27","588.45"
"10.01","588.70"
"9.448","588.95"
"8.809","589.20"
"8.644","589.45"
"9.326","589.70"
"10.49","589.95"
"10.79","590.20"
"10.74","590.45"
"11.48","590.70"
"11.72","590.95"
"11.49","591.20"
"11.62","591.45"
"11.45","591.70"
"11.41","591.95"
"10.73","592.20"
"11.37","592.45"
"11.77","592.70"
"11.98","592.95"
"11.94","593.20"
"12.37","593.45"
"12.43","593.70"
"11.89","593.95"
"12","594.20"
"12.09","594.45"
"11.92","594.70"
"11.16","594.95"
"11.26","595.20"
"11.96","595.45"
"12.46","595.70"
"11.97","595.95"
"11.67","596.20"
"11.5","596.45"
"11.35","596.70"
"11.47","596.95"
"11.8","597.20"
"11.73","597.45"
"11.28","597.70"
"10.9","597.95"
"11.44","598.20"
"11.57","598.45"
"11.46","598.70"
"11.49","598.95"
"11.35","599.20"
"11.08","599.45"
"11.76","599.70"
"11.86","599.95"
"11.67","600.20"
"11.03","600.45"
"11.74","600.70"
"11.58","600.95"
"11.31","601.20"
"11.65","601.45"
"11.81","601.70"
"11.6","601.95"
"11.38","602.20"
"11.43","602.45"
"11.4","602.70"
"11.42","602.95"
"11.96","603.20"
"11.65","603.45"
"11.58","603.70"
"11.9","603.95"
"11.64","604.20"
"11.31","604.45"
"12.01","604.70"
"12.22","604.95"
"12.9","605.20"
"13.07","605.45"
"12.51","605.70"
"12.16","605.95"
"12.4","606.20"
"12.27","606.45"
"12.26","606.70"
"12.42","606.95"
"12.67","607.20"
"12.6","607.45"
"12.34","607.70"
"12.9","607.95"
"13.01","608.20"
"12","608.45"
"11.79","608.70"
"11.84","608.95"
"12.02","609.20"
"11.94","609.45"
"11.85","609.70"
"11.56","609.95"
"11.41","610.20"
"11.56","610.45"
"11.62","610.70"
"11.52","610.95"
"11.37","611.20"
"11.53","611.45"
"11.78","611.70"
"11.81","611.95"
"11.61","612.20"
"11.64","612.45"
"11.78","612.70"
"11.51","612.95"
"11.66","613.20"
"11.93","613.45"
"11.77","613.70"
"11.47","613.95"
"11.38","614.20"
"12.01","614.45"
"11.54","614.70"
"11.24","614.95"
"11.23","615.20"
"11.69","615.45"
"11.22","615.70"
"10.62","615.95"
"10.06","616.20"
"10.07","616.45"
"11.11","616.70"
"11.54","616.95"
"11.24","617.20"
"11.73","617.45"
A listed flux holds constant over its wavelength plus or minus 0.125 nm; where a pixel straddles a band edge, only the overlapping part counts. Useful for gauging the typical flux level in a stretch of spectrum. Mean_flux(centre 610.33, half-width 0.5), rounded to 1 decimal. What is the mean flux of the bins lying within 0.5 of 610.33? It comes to 11.5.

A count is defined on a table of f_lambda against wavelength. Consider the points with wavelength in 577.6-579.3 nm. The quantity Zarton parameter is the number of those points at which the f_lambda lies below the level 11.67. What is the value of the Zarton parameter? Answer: 2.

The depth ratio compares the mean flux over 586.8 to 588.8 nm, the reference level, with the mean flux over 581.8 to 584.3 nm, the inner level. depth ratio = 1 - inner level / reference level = -0.10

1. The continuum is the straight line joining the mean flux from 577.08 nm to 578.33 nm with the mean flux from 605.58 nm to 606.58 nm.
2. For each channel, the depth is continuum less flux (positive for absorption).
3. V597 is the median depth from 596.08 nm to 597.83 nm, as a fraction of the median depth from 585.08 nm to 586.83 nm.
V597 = 1.7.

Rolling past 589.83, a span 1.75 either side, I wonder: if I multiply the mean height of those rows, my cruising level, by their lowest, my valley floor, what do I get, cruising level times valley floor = 90.2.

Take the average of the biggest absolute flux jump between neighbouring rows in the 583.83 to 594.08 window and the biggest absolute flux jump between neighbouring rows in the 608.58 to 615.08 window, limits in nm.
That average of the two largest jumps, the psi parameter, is 0.90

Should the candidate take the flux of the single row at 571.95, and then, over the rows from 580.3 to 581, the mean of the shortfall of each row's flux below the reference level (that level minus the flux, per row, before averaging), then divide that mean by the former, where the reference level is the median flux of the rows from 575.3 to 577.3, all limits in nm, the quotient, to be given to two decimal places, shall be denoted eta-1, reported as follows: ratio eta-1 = -0.05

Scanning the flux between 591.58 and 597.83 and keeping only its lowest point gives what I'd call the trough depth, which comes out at 10.73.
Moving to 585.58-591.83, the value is 8.644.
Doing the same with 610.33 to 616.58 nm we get 10.06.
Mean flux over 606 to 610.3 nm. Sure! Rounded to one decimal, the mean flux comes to 12.2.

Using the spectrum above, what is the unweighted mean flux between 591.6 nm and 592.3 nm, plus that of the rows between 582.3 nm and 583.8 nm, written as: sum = 23.8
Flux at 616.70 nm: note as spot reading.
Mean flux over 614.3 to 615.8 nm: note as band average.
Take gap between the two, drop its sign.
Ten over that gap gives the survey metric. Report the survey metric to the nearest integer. 26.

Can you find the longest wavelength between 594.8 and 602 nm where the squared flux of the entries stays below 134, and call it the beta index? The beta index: 601.20 nm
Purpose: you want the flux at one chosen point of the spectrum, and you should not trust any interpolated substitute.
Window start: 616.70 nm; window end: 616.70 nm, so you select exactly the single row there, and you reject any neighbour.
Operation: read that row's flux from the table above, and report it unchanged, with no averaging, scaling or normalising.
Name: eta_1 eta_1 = 11.11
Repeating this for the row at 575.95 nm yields 11.75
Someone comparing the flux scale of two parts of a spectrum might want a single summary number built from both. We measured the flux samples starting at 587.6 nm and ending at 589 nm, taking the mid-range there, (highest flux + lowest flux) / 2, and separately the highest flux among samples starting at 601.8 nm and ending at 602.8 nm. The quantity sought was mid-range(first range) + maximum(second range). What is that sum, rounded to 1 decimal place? 22.3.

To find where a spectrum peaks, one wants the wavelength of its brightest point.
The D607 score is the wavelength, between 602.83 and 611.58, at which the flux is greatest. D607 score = 605.45 nm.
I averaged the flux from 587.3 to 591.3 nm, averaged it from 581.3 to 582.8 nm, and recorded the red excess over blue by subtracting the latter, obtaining -2.0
